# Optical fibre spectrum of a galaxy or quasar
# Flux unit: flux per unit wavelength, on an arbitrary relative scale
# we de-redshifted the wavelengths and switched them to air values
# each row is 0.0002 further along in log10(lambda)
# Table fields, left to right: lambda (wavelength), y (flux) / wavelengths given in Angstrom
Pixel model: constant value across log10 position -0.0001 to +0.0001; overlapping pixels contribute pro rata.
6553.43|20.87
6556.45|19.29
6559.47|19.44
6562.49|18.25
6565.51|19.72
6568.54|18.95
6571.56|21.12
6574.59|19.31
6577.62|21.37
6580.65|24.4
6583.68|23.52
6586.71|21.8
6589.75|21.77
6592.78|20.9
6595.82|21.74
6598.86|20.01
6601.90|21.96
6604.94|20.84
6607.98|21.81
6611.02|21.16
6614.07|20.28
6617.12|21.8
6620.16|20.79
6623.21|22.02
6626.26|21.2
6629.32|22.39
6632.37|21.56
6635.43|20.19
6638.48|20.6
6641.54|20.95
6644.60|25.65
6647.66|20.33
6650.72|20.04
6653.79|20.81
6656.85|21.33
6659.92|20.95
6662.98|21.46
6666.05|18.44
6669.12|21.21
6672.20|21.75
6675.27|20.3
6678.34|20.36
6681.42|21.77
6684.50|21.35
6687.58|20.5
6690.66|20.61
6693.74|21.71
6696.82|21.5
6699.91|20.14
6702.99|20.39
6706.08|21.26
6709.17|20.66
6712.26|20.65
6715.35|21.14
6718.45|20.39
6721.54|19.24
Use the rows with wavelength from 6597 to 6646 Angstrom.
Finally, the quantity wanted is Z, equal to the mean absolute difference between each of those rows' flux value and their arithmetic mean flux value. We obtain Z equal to 0.88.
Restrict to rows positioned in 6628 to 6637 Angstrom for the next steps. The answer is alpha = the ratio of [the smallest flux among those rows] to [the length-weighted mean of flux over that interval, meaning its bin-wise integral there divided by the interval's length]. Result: 0.95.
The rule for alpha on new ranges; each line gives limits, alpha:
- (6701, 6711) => 0.98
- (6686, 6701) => 0.96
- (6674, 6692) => 0.97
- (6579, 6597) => 0.93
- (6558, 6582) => 0.90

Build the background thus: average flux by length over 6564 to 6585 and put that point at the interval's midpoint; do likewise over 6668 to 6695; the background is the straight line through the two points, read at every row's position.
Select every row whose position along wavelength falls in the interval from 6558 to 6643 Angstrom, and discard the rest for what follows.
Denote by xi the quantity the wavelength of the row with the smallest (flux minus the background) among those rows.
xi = 6562.49 Angstrom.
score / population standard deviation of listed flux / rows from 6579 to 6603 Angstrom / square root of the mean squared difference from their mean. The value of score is 1.3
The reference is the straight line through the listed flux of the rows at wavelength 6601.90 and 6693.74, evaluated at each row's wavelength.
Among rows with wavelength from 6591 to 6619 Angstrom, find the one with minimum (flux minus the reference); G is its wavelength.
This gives 6598.86 Angstrom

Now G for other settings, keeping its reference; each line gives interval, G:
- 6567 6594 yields 6568.54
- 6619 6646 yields 6635.43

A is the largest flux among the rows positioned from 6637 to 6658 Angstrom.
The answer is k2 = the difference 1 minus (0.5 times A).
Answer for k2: -11.8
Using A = 25.65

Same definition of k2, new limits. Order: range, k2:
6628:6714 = -11.8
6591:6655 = -11.8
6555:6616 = -11.2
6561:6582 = -11.2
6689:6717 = -9.9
